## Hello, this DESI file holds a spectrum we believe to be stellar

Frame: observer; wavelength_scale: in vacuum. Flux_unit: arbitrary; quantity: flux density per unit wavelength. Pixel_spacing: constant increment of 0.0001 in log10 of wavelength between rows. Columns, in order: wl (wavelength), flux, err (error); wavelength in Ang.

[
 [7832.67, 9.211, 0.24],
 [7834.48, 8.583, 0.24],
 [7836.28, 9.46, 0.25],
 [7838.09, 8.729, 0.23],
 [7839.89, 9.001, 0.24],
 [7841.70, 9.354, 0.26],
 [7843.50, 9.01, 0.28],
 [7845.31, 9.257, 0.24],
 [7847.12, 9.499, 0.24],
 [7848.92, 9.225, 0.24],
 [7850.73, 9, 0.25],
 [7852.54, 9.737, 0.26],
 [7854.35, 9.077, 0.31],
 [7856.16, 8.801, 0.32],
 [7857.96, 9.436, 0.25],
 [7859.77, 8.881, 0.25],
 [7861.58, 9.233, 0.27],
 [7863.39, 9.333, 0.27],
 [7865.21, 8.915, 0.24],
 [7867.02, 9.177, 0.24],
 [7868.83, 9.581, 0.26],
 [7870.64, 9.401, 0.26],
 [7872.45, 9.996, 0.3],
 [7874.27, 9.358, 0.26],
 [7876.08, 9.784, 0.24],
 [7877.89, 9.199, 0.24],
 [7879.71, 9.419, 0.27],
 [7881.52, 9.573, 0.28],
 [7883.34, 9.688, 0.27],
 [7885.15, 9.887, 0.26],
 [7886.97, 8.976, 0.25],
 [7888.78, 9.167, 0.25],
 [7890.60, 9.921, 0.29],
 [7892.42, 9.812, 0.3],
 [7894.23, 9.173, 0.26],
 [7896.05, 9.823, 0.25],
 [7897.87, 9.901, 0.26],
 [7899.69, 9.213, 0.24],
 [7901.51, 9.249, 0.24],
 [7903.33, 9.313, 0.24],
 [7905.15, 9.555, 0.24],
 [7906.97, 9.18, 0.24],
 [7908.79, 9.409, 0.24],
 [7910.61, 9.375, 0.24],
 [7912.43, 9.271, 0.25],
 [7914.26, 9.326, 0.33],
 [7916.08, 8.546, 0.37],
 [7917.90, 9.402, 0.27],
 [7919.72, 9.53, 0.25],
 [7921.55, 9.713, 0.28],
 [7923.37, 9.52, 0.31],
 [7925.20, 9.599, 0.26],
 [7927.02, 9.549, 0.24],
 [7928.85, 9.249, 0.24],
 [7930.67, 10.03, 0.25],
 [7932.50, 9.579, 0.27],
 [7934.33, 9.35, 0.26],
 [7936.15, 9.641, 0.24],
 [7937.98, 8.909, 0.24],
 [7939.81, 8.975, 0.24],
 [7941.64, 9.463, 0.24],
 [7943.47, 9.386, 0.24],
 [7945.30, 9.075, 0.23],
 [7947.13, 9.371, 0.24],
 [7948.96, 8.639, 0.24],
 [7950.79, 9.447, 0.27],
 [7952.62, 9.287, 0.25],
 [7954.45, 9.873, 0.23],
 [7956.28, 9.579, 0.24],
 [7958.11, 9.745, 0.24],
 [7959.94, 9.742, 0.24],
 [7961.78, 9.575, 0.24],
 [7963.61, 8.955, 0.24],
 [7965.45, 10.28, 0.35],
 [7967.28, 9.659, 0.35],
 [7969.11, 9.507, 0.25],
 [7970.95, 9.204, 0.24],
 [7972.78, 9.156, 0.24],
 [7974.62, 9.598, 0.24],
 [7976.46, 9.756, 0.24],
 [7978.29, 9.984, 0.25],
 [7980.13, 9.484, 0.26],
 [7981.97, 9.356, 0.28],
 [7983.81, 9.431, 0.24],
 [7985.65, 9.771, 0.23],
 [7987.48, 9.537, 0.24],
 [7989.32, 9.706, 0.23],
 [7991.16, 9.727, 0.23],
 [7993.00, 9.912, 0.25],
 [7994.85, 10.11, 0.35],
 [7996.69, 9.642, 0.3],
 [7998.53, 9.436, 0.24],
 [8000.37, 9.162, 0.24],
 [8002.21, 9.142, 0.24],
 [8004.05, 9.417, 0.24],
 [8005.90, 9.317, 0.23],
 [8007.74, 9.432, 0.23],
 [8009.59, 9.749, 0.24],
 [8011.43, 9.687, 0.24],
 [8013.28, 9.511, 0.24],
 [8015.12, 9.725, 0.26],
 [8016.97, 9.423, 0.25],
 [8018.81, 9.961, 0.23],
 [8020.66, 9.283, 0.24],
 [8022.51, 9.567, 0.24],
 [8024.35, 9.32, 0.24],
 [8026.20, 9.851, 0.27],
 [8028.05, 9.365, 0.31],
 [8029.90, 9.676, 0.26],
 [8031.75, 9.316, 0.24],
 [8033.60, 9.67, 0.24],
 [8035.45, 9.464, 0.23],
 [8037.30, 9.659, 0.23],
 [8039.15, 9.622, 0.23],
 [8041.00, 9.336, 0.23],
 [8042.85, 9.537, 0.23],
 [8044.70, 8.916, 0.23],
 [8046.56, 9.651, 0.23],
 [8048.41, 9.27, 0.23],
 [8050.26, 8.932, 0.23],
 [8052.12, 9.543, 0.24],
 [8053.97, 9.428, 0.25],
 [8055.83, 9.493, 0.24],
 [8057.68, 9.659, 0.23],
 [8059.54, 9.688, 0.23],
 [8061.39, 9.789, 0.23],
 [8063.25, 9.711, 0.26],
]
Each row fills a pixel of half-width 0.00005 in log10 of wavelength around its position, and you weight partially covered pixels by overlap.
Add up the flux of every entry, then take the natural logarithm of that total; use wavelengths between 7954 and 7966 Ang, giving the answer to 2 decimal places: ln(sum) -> 4.22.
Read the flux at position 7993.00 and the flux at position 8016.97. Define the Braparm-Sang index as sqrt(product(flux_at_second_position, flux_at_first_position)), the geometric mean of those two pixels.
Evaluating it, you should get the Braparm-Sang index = 9.66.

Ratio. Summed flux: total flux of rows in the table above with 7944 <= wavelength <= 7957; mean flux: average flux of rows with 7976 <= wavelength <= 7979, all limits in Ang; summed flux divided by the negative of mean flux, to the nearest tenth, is -6.6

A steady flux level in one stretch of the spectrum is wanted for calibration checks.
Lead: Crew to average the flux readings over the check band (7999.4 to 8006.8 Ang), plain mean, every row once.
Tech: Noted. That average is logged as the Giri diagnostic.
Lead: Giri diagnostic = 9.3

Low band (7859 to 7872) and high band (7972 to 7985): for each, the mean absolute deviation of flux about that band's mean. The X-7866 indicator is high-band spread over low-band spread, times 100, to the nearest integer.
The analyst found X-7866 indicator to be 107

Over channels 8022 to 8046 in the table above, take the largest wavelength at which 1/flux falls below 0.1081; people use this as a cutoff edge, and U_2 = 8042.85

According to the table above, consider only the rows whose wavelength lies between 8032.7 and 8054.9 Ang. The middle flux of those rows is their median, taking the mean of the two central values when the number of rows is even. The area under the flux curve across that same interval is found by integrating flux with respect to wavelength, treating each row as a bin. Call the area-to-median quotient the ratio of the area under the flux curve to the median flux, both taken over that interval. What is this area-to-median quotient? 22.0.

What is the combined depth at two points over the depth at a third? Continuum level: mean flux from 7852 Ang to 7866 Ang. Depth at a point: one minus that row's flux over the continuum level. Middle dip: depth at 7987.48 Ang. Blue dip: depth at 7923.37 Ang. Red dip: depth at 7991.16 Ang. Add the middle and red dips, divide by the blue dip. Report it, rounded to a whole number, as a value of 3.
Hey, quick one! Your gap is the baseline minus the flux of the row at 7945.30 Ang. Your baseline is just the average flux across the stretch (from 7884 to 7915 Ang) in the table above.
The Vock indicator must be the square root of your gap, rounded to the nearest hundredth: 0.61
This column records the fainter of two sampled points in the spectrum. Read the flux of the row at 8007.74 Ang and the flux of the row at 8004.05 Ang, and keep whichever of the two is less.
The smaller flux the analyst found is 9.4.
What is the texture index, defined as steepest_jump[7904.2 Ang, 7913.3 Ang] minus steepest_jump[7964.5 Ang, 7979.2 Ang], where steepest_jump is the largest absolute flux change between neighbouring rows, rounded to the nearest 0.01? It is -0.25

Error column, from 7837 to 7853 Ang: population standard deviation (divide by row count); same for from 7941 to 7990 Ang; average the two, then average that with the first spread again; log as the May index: 0.018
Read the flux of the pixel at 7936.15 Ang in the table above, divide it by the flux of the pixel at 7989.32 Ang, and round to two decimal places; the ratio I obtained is 0.99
